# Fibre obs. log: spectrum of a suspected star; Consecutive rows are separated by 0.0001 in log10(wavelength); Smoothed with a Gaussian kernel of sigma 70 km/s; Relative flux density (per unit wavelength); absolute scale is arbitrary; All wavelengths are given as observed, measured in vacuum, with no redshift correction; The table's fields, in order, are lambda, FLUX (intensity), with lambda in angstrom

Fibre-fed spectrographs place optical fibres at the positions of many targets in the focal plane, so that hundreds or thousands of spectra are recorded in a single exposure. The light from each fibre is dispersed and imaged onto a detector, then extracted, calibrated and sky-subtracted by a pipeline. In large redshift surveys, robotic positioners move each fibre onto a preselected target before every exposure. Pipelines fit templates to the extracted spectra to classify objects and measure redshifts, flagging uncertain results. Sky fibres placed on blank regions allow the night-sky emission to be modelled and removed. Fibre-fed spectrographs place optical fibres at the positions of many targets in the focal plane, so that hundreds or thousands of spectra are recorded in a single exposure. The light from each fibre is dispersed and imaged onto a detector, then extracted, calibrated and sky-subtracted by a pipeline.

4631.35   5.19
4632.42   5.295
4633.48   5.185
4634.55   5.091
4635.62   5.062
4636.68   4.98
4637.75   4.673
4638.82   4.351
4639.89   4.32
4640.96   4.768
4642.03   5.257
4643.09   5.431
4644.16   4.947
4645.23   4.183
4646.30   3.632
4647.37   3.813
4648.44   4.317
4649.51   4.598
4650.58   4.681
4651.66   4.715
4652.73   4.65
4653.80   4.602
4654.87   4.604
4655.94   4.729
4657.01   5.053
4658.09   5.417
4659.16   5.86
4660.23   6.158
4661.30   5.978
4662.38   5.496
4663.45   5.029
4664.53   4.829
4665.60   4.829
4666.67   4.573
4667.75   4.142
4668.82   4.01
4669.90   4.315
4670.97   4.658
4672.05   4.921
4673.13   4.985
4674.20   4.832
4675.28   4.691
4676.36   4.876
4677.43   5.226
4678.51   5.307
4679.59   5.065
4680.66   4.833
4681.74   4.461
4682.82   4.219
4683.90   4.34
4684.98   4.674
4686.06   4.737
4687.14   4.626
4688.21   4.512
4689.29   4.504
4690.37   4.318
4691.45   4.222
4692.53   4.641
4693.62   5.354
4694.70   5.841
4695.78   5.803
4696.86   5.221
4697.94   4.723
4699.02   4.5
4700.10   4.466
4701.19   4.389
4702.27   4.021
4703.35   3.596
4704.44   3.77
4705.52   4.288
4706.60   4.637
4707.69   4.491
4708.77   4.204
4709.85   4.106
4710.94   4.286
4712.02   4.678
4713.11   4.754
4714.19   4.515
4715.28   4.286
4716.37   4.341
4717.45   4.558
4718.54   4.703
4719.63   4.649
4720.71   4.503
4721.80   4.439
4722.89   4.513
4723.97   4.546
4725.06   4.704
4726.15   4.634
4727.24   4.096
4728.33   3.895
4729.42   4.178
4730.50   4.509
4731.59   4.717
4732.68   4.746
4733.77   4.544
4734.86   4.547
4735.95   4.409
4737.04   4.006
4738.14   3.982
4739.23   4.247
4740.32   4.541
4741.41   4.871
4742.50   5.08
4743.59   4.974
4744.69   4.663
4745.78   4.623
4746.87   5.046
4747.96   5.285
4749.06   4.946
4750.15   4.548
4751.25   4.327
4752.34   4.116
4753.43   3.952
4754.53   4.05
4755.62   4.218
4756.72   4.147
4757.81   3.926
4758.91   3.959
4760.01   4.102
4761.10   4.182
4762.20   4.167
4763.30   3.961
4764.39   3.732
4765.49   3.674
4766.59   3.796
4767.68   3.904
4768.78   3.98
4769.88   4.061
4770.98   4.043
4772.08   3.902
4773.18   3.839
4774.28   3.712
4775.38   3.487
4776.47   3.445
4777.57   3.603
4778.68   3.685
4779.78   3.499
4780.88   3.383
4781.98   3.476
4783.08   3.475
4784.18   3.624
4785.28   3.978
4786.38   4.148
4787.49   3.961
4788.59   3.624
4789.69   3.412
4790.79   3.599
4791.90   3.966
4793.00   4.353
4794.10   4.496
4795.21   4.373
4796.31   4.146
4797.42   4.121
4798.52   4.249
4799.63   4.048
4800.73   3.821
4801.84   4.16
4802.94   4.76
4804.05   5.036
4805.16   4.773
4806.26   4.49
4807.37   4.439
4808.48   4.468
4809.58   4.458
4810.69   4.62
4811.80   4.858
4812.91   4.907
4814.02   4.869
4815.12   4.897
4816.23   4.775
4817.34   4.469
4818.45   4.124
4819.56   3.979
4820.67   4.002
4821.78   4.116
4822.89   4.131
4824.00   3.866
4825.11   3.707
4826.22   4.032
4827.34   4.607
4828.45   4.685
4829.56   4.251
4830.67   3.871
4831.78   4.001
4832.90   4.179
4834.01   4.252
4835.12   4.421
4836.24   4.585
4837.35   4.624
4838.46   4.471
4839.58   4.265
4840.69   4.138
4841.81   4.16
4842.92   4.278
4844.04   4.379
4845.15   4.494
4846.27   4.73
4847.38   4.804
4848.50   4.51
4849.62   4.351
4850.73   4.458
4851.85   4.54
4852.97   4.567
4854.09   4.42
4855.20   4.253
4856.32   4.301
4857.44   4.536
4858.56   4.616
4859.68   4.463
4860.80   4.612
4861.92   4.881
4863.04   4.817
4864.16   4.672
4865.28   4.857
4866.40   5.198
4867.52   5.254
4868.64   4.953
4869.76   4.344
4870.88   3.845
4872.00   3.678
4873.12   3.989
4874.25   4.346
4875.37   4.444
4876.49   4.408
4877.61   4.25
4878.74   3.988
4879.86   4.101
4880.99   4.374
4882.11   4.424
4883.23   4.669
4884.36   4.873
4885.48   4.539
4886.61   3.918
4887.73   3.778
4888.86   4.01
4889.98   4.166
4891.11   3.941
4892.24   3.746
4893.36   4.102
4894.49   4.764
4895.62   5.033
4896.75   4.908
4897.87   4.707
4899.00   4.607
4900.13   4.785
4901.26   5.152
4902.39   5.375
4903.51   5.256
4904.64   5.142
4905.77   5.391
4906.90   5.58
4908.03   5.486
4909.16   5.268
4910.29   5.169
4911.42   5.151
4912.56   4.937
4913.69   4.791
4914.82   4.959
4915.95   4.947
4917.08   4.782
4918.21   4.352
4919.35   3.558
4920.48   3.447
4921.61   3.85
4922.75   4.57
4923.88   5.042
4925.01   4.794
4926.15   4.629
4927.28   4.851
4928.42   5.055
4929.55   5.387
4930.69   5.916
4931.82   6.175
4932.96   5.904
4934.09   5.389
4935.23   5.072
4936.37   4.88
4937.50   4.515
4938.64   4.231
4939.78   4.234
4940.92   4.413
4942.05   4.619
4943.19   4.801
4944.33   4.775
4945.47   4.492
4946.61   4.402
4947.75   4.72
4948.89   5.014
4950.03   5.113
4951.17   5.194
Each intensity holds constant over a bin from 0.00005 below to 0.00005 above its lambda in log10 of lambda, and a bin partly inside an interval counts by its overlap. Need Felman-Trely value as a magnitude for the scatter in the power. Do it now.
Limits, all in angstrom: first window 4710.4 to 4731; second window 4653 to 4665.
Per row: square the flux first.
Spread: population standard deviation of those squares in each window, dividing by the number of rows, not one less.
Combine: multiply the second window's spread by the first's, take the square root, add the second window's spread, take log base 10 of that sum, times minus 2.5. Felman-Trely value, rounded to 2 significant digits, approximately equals -2.4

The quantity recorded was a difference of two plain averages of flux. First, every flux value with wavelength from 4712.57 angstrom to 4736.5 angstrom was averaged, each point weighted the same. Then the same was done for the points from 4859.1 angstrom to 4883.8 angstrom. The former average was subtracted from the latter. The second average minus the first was -0.01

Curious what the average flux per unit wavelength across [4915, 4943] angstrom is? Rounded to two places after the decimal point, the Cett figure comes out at 4.78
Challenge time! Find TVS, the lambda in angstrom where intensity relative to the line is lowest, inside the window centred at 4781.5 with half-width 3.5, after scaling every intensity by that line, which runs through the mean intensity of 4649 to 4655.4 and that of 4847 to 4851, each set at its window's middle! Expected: 4780.88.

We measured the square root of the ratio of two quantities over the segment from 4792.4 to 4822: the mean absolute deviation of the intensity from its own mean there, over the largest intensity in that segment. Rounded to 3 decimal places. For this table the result 0.235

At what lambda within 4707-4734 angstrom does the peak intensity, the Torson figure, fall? 4713.11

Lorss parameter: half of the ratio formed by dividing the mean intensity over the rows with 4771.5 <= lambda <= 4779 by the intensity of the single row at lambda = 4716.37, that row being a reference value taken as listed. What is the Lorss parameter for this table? 0.42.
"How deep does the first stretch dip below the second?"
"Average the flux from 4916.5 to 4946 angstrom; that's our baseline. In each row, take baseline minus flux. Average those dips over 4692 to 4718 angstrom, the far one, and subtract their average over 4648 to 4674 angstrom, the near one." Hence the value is 0.3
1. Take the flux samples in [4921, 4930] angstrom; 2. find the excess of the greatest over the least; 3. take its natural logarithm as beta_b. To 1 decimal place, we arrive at 0.4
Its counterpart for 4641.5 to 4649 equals 0.6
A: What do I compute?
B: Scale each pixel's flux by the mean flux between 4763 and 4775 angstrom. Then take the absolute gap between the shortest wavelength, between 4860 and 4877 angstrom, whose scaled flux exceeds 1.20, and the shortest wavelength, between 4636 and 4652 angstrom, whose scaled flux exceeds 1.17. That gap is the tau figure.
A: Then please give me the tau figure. 225.2 angstrom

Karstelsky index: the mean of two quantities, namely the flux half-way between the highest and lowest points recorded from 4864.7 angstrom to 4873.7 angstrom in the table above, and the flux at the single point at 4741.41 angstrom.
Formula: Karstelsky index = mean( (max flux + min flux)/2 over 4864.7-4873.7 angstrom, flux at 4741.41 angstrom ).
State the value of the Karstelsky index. 4.67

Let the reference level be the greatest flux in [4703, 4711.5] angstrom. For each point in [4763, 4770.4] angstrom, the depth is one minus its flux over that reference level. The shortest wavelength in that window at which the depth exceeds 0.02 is 4763.30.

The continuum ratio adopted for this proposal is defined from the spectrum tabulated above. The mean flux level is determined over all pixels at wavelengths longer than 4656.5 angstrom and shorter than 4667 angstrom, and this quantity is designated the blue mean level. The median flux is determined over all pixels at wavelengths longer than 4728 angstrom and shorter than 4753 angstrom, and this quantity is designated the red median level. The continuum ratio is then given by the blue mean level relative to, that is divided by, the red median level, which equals 1.17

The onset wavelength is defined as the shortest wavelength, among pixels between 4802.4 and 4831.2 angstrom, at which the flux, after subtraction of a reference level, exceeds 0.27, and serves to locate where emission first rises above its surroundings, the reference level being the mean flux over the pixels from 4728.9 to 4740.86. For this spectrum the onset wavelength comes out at 4802.94 angstrom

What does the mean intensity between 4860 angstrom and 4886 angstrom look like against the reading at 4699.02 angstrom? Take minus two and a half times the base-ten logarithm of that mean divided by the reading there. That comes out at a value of 0.00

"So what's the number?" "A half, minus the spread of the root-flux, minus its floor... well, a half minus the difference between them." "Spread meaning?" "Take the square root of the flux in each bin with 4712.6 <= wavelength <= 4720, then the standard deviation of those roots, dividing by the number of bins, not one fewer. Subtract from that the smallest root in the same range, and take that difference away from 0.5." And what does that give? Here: 2.53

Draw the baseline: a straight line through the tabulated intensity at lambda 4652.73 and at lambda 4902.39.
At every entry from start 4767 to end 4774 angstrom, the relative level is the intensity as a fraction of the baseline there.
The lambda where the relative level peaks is 4769.88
